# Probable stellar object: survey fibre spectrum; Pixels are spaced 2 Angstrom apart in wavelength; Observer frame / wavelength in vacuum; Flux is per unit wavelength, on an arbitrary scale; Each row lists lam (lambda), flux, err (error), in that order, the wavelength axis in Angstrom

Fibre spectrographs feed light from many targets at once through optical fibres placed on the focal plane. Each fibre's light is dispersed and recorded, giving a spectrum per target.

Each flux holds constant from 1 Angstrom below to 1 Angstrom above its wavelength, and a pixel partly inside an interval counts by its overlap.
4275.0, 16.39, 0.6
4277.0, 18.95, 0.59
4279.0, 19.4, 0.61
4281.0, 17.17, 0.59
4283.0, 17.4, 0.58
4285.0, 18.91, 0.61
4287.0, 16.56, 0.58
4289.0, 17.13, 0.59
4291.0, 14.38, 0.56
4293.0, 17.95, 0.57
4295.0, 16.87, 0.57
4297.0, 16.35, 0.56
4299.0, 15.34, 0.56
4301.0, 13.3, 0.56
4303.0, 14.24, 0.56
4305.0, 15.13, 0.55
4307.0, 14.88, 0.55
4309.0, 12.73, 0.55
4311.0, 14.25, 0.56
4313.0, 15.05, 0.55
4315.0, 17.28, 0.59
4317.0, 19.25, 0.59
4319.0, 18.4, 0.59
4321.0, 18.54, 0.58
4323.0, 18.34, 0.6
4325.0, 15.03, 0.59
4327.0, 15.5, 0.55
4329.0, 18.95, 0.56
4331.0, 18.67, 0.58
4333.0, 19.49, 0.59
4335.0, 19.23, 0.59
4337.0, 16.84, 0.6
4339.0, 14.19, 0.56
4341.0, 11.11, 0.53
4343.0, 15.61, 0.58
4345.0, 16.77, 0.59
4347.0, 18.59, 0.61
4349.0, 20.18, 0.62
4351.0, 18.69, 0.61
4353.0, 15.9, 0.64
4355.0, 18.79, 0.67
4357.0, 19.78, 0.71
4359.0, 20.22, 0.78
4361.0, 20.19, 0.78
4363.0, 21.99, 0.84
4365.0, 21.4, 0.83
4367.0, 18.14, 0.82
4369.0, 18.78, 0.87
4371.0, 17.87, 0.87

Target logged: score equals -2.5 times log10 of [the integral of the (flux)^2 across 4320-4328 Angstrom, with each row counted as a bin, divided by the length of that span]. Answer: -6.14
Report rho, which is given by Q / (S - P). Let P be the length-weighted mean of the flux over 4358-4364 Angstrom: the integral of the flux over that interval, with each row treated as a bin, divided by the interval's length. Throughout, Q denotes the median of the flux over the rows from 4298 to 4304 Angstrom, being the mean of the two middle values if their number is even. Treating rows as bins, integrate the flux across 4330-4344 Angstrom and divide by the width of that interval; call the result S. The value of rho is -3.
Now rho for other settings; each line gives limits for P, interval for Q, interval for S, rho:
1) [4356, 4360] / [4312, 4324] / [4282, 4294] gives -6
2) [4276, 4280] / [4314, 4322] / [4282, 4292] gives -8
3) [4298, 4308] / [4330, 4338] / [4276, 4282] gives 5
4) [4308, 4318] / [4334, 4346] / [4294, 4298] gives 18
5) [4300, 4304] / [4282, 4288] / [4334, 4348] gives 8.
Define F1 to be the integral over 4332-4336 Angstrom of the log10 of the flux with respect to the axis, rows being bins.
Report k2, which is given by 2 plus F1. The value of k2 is 7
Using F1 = 5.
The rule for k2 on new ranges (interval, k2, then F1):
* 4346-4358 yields 17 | 15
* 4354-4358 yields 7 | 5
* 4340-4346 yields 9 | 7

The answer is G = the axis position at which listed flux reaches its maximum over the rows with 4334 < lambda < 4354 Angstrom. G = 4349.0 Angstrom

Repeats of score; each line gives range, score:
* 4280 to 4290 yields -6.21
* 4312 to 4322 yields -6.25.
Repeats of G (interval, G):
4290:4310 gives 4293.0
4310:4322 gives 4317.0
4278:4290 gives 4279.0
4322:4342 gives 4333.0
